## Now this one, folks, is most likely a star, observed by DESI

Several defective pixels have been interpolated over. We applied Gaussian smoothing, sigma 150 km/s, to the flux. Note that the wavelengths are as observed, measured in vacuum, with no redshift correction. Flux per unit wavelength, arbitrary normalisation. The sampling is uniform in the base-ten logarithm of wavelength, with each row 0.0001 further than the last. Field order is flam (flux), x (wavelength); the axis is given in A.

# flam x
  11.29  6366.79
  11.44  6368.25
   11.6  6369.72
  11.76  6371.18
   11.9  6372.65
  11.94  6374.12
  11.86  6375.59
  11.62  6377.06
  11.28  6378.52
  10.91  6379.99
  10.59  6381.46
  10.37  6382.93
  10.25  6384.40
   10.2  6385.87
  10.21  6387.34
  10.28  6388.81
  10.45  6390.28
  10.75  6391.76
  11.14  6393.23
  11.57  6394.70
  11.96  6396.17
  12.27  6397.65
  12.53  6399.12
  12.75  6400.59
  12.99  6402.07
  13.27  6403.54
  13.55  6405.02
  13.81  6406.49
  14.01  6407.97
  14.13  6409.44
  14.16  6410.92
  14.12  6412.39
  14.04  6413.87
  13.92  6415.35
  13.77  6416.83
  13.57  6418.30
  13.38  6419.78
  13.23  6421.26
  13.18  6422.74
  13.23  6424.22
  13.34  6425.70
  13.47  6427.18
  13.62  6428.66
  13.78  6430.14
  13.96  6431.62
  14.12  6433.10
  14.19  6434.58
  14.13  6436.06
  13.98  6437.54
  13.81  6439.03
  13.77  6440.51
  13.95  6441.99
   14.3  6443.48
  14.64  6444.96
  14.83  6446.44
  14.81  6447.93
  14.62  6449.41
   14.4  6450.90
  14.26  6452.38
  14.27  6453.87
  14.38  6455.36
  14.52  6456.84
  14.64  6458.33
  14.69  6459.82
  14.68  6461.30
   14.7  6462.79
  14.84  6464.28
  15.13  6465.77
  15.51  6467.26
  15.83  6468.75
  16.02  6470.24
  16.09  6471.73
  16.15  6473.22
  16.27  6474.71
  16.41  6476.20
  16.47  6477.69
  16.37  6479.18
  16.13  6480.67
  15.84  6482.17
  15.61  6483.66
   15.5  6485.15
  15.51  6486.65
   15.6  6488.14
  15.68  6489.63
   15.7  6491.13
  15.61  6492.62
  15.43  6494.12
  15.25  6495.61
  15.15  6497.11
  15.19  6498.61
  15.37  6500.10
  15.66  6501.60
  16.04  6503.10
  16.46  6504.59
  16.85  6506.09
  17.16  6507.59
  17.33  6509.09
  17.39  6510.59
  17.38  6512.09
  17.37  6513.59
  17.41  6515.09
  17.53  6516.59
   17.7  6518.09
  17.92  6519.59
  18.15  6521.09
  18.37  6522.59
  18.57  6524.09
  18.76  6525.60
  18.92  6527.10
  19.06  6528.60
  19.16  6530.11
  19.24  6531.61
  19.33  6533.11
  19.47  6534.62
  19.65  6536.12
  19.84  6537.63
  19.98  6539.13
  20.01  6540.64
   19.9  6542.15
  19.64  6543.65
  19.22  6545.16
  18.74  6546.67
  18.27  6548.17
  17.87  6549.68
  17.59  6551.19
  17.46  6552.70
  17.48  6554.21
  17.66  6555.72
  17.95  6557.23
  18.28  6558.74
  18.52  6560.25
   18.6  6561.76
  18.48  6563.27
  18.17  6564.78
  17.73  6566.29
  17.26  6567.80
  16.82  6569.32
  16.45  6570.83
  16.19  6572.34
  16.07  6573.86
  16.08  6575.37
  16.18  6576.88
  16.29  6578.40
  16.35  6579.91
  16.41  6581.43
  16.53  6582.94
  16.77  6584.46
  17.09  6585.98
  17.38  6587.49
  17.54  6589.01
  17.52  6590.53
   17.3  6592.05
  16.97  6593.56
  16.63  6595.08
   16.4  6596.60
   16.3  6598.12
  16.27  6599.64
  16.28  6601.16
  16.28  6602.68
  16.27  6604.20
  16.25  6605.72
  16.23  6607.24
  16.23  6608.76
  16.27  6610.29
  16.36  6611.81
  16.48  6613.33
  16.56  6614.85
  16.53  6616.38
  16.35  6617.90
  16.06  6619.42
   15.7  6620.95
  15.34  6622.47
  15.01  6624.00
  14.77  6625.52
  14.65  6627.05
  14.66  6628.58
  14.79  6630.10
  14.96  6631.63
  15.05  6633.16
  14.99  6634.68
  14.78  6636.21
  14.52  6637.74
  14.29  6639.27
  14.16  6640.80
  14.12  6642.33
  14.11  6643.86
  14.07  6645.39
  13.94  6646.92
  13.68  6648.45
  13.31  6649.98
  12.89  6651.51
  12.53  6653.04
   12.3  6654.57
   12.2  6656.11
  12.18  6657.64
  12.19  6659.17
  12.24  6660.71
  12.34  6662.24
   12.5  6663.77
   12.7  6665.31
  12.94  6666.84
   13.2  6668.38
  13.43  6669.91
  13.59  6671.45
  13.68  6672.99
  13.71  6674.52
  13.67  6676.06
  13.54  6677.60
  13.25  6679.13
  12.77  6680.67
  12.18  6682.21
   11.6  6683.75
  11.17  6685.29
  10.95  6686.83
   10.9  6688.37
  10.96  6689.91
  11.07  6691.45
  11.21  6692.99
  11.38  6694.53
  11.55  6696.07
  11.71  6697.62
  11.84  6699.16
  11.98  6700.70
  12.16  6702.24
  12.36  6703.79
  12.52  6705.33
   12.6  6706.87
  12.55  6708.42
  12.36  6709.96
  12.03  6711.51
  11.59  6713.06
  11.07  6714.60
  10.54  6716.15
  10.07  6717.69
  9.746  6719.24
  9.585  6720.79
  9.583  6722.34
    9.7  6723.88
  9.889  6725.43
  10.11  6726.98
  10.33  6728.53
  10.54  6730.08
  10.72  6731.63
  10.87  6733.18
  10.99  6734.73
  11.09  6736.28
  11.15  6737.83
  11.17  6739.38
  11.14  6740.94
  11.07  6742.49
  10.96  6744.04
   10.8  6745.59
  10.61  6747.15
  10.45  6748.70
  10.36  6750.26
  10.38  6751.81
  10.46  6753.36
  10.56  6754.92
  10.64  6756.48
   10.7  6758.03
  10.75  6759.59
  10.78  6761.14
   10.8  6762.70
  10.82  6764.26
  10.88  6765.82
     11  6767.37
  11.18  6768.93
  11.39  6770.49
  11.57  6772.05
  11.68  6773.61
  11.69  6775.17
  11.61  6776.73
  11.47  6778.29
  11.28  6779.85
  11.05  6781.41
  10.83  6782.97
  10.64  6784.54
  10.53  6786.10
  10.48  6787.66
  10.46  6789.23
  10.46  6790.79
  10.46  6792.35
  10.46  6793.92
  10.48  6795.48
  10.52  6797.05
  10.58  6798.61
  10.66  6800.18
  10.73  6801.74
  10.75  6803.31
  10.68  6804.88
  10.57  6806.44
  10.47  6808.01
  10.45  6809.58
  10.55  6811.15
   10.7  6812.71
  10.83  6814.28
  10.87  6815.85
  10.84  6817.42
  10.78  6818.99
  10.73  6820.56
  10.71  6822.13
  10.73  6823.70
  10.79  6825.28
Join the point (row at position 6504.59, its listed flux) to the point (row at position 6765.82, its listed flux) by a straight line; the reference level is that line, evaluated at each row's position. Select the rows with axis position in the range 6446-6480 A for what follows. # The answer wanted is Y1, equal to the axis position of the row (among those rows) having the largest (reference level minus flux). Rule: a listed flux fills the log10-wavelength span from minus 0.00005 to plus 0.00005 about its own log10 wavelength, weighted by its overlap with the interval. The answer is 6452.38 A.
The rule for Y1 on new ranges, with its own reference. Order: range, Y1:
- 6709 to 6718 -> 6717.69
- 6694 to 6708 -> 6694.53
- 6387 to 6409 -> 6387.34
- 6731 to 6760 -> 6731.63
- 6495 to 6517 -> 6497.11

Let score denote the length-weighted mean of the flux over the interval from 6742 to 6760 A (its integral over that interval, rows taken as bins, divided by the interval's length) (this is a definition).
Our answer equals 11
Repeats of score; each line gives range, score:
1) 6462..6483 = 16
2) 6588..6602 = 17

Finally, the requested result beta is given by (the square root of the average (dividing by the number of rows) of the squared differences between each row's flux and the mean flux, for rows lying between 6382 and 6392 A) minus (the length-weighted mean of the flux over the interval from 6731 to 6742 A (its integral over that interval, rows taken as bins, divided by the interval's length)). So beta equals -11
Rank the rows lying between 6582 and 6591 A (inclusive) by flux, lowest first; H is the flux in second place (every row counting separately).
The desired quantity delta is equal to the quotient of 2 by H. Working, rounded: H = 16.77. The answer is 0.12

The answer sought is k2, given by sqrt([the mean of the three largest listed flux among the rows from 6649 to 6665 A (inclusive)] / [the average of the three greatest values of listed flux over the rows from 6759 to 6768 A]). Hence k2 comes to 1.09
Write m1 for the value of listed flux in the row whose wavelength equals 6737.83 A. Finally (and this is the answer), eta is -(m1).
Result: -11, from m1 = 11.15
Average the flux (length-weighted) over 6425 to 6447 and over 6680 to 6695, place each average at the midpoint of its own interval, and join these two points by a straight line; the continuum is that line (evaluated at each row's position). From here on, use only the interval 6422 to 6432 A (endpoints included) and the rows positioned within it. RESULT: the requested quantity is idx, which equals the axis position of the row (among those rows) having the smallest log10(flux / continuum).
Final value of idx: 6422.74 A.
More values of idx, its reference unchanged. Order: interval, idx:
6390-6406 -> 6390.28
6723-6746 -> 6723.88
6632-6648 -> 6646.92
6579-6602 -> 6579.91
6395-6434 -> 6396.17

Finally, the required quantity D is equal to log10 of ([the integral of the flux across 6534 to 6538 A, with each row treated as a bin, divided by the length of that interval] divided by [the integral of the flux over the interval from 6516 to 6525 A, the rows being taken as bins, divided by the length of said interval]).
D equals 0.04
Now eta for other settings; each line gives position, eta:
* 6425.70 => -13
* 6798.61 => -11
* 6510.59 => -17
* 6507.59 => -17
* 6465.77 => -15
